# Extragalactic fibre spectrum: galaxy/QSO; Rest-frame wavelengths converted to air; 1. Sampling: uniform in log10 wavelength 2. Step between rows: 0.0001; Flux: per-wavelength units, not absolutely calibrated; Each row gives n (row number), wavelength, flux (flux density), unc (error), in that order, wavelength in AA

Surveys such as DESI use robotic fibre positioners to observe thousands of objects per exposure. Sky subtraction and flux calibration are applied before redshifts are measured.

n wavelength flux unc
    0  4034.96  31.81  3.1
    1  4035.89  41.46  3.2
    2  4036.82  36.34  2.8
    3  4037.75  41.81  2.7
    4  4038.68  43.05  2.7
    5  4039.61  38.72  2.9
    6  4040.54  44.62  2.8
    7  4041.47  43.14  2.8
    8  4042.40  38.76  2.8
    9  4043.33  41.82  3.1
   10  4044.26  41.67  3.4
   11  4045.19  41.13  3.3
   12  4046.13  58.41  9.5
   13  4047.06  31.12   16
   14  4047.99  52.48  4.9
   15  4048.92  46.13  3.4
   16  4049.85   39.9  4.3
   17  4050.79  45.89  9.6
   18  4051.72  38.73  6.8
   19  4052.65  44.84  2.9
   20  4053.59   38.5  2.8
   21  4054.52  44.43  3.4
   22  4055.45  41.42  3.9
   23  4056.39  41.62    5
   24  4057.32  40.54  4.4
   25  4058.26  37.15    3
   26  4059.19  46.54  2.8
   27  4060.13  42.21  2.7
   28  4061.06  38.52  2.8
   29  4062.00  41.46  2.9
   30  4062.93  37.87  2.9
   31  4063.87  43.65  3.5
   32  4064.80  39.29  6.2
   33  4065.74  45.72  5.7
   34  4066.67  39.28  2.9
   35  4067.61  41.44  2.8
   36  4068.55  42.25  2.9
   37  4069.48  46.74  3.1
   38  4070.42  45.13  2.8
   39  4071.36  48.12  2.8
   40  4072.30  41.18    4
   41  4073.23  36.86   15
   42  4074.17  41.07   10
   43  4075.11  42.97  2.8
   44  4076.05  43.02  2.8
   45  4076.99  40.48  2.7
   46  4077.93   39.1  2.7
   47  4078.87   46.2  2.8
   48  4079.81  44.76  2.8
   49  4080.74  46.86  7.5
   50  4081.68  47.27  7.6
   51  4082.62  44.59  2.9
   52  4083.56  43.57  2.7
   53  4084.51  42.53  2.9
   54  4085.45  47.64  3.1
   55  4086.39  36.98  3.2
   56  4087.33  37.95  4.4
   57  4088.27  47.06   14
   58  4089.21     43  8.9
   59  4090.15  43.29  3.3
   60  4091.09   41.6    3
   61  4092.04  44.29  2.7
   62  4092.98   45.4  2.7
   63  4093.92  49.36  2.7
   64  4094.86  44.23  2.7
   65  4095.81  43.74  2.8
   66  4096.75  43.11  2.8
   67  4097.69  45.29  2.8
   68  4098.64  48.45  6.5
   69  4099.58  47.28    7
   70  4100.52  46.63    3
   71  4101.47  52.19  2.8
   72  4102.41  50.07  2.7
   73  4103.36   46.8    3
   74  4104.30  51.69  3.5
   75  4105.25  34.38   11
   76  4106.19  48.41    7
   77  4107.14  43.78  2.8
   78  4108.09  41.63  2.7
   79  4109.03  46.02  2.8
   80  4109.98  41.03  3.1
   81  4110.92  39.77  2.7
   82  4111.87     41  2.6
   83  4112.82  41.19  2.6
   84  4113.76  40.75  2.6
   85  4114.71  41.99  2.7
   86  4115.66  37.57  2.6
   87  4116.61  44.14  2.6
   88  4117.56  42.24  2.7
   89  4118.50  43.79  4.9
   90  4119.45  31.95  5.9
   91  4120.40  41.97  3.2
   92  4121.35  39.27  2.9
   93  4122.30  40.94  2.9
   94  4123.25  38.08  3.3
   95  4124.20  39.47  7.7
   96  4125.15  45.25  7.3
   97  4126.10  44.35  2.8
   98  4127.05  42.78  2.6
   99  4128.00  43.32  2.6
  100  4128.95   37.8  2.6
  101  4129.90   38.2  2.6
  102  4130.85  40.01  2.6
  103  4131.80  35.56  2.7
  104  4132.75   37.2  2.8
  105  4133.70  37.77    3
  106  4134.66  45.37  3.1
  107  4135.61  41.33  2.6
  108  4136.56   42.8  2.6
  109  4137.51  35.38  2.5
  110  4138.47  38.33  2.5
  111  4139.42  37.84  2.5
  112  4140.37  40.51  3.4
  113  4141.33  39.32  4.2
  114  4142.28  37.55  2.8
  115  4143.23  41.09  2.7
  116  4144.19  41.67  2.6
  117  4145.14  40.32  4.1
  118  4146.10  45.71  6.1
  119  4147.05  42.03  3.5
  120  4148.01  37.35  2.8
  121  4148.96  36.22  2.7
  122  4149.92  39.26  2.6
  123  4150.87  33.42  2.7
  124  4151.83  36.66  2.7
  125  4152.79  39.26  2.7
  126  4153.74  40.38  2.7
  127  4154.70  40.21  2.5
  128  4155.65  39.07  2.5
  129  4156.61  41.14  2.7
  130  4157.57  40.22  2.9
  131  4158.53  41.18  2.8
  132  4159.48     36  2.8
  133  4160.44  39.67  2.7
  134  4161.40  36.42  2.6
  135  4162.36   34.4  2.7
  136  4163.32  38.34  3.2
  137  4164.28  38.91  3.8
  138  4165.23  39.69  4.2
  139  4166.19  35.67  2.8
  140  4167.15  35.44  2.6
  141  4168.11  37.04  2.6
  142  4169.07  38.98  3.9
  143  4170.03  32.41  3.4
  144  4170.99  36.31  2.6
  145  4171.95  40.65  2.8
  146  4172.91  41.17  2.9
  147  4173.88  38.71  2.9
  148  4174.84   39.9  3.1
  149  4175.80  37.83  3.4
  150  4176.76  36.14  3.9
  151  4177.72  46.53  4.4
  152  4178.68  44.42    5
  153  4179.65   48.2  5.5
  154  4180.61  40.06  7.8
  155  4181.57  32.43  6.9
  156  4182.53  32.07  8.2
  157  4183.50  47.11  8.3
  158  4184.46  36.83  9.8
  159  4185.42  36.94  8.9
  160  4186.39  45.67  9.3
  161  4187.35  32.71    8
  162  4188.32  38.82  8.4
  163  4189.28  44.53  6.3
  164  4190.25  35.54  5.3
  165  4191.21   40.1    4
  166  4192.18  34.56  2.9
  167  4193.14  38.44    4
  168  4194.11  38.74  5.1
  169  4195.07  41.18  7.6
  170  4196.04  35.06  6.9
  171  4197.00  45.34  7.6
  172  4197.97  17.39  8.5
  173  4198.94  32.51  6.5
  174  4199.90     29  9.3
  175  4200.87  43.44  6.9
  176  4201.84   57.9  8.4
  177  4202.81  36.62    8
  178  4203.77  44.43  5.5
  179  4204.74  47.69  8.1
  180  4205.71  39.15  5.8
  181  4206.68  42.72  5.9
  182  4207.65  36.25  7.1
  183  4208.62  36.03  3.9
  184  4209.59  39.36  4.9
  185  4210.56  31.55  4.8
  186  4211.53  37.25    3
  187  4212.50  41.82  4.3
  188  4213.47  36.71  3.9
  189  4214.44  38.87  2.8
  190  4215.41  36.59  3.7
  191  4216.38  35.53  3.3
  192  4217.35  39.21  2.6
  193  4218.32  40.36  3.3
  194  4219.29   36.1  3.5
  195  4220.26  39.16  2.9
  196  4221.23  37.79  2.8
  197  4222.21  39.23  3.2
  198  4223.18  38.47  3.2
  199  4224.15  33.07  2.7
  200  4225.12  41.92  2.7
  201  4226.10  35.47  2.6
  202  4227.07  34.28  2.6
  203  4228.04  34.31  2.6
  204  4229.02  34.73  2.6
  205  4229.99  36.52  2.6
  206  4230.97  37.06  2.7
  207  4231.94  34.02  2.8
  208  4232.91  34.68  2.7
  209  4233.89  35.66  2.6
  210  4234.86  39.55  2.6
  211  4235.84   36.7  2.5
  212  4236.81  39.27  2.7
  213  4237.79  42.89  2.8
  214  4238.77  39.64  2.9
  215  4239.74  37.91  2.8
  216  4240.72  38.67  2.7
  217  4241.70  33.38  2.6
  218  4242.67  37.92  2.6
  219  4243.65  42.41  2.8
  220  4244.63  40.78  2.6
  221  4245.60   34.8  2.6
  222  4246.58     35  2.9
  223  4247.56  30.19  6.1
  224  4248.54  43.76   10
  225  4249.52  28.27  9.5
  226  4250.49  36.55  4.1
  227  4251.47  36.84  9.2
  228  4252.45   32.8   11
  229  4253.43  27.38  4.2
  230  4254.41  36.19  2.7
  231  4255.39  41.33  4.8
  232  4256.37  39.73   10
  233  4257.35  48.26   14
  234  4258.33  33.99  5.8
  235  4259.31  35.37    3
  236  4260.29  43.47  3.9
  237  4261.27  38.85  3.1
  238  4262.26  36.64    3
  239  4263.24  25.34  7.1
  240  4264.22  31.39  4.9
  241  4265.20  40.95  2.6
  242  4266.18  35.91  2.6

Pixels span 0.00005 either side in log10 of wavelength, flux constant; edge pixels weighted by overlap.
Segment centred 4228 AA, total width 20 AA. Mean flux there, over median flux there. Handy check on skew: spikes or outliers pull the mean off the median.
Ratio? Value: 1.01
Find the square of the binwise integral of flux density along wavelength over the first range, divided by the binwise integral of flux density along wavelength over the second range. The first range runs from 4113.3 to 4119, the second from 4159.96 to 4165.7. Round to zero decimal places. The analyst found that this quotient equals 259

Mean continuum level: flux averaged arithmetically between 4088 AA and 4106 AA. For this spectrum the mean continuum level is 46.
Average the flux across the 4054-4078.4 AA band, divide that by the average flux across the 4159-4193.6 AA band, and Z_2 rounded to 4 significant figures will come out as 1.085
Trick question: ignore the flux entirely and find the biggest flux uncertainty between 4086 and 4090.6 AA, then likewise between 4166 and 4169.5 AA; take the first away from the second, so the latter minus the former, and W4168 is -10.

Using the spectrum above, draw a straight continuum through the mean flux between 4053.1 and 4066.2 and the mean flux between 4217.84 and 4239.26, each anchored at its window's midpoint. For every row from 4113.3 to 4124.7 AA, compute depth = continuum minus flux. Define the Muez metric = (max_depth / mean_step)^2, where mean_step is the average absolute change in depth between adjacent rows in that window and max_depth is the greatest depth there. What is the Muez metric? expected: 3.6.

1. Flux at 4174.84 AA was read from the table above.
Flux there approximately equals 39.9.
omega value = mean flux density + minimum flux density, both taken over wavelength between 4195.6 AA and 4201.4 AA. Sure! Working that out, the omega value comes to 51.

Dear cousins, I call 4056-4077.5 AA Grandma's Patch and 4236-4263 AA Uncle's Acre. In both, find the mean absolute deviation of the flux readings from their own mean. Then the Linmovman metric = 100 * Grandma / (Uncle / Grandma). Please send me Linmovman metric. 156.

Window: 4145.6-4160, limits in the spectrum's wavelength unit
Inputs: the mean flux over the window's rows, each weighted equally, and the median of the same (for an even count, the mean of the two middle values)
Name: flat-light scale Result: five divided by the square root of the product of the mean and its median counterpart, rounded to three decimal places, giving 0.127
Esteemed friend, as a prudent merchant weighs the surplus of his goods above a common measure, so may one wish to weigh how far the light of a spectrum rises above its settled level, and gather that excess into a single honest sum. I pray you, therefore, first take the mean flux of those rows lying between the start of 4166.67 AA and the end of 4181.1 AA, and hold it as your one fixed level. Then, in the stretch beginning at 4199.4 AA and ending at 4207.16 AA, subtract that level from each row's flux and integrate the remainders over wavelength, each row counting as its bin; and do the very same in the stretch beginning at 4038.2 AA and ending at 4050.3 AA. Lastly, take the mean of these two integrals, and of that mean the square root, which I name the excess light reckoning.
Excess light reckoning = 5.77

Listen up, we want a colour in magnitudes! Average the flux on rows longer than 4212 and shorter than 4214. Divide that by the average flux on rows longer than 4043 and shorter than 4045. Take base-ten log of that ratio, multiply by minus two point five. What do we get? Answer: 0.07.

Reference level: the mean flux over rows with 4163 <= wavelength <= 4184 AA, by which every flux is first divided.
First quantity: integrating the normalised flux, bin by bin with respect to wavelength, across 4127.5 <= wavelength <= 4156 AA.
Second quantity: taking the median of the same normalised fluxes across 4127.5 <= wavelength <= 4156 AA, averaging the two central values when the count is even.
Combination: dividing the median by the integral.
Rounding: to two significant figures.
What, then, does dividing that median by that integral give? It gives 0.035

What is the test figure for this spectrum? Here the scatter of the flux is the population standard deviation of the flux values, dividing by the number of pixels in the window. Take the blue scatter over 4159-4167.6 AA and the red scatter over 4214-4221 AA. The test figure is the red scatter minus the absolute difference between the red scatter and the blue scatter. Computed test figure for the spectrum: 1.57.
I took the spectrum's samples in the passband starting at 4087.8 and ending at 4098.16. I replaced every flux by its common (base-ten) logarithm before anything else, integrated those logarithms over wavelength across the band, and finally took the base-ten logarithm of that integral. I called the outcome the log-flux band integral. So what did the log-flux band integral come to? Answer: 1.2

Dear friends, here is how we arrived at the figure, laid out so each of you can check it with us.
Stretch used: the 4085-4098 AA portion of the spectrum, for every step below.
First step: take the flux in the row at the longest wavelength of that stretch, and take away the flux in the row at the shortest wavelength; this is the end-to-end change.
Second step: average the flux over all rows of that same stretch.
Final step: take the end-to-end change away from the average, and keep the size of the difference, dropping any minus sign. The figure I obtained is 46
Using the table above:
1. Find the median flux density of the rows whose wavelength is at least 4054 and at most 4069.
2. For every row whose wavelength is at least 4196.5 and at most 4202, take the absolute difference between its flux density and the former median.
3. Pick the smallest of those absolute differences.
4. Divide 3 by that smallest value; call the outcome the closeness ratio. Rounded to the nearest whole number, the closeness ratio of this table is 2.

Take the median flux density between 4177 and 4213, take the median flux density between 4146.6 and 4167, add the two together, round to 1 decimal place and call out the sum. 77.9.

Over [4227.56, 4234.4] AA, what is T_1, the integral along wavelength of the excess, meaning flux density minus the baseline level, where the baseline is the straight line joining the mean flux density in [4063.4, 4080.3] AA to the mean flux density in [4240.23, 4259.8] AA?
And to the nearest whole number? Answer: -14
